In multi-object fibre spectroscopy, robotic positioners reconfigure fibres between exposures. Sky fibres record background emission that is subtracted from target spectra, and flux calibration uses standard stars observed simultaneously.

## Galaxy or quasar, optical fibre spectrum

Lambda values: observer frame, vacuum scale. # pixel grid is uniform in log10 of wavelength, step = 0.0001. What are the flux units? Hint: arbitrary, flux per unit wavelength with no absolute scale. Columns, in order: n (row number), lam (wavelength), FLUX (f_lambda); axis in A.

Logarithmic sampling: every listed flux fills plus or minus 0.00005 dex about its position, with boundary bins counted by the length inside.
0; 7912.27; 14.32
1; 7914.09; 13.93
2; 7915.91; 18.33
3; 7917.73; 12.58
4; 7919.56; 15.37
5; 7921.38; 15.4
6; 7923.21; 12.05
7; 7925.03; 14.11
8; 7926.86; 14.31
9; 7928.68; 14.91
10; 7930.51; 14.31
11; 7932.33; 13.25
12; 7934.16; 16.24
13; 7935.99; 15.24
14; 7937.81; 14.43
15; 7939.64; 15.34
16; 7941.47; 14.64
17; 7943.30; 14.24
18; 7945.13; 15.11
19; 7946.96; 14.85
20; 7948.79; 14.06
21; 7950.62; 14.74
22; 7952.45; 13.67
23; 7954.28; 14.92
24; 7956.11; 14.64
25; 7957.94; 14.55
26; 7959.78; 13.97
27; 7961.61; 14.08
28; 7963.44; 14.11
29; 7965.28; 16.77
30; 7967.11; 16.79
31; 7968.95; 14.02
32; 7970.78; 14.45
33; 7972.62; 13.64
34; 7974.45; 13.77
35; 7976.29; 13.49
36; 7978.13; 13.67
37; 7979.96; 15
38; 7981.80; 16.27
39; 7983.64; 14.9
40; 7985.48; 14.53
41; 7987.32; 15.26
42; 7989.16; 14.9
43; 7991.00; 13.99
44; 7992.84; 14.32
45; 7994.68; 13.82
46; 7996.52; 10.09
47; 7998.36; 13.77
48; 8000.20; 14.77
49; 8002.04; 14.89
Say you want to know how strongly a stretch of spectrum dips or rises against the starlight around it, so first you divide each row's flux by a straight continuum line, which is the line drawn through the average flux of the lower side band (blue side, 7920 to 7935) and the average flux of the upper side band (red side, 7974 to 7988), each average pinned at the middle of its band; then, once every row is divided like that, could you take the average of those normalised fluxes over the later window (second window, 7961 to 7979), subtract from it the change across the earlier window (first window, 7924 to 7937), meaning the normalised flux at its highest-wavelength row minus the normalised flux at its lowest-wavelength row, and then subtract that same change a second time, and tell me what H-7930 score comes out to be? 0.85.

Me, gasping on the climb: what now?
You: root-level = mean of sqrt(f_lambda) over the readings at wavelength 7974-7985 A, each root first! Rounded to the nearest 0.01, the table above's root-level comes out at 3.81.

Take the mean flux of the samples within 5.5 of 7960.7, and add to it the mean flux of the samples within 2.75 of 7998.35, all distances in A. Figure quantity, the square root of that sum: 5.25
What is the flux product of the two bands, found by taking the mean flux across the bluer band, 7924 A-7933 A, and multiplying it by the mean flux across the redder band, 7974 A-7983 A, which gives 205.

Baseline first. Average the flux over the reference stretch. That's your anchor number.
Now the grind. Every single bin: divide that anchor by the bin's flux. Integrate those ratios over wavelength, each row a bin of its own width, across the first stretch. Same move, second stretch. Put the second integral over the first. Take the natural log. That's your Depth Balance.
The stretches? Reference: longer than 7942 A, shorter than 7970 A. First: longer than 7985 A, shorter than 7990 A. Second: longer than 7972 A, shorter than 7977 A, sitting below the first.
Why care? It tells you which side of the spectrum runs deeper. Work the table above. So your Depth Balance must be 0.09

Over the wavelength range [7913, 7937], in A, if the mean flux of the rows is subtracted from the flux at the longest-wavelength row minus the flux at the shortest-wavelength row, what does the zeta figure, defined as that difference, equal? -13.3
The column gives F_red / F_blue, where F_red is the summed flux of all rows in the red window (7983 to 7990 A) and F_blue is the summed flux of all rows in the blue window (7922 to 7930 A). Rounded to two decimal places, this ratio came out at 1.08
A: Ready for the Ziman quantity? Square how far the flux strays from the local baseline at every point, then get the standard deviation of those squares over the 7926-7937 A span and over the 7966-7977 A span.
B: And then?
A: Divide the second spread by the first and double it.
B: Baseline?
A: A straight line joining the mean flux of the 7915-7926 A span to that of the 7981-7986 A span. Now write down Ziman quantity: 1.8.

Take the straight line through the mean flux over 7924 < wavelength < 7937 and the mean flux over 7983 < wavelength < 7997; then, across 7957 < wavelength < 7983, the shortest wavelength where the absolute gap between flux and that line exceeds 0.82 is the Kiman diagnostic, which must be 7965.28 A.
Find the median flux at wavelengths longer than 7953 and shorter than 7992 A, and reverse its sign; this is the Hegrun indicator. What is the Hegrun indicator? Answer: -14.5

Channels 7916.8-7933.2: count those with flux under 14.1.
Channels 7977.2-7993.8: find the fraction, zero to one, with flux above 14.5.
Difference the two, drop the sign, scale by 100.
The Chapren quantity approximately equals 233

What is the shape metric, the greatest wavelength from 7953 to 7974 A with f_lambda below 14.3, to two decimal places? 7972.62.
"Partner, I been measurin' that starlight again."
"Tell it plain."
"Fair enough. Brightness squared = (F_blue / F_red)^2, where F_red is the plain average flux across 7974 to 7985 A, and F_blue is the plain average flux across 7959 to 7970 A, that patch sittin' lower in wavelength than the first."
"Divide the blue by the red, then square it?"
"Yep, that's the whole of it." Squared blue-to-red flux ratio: 1.06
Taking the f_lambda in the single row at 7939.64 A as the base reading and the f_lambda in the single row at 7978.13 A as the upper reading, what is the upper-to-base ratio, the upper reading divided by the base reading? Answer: 0.89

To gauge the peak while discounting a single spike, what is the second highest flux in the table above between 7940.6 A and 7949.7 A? 14.85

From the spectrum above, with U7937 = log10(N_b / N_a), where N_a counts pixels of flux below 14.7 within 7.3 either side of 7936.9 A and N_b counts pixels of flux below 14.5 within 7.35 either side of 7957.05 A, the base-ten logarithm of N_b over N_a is -0.10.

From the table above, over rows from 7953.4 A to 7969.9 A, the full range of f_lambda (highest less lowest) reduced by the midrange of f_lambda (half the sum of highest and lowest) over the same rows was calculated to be -12.6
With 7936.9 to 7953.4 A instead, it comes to -12.8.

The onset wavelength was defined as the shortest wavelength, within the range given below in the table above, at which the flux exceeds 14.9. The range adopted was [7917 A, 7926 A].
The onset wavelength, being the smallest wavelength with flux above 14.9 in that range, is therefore 7919.56 A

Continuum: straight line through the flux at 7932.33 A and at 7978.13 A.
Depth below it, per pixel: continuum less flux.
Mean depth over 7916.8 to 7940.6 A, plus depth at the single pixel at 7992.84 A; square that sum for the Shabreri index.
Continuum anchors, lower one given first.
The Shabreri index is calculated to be 3.0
